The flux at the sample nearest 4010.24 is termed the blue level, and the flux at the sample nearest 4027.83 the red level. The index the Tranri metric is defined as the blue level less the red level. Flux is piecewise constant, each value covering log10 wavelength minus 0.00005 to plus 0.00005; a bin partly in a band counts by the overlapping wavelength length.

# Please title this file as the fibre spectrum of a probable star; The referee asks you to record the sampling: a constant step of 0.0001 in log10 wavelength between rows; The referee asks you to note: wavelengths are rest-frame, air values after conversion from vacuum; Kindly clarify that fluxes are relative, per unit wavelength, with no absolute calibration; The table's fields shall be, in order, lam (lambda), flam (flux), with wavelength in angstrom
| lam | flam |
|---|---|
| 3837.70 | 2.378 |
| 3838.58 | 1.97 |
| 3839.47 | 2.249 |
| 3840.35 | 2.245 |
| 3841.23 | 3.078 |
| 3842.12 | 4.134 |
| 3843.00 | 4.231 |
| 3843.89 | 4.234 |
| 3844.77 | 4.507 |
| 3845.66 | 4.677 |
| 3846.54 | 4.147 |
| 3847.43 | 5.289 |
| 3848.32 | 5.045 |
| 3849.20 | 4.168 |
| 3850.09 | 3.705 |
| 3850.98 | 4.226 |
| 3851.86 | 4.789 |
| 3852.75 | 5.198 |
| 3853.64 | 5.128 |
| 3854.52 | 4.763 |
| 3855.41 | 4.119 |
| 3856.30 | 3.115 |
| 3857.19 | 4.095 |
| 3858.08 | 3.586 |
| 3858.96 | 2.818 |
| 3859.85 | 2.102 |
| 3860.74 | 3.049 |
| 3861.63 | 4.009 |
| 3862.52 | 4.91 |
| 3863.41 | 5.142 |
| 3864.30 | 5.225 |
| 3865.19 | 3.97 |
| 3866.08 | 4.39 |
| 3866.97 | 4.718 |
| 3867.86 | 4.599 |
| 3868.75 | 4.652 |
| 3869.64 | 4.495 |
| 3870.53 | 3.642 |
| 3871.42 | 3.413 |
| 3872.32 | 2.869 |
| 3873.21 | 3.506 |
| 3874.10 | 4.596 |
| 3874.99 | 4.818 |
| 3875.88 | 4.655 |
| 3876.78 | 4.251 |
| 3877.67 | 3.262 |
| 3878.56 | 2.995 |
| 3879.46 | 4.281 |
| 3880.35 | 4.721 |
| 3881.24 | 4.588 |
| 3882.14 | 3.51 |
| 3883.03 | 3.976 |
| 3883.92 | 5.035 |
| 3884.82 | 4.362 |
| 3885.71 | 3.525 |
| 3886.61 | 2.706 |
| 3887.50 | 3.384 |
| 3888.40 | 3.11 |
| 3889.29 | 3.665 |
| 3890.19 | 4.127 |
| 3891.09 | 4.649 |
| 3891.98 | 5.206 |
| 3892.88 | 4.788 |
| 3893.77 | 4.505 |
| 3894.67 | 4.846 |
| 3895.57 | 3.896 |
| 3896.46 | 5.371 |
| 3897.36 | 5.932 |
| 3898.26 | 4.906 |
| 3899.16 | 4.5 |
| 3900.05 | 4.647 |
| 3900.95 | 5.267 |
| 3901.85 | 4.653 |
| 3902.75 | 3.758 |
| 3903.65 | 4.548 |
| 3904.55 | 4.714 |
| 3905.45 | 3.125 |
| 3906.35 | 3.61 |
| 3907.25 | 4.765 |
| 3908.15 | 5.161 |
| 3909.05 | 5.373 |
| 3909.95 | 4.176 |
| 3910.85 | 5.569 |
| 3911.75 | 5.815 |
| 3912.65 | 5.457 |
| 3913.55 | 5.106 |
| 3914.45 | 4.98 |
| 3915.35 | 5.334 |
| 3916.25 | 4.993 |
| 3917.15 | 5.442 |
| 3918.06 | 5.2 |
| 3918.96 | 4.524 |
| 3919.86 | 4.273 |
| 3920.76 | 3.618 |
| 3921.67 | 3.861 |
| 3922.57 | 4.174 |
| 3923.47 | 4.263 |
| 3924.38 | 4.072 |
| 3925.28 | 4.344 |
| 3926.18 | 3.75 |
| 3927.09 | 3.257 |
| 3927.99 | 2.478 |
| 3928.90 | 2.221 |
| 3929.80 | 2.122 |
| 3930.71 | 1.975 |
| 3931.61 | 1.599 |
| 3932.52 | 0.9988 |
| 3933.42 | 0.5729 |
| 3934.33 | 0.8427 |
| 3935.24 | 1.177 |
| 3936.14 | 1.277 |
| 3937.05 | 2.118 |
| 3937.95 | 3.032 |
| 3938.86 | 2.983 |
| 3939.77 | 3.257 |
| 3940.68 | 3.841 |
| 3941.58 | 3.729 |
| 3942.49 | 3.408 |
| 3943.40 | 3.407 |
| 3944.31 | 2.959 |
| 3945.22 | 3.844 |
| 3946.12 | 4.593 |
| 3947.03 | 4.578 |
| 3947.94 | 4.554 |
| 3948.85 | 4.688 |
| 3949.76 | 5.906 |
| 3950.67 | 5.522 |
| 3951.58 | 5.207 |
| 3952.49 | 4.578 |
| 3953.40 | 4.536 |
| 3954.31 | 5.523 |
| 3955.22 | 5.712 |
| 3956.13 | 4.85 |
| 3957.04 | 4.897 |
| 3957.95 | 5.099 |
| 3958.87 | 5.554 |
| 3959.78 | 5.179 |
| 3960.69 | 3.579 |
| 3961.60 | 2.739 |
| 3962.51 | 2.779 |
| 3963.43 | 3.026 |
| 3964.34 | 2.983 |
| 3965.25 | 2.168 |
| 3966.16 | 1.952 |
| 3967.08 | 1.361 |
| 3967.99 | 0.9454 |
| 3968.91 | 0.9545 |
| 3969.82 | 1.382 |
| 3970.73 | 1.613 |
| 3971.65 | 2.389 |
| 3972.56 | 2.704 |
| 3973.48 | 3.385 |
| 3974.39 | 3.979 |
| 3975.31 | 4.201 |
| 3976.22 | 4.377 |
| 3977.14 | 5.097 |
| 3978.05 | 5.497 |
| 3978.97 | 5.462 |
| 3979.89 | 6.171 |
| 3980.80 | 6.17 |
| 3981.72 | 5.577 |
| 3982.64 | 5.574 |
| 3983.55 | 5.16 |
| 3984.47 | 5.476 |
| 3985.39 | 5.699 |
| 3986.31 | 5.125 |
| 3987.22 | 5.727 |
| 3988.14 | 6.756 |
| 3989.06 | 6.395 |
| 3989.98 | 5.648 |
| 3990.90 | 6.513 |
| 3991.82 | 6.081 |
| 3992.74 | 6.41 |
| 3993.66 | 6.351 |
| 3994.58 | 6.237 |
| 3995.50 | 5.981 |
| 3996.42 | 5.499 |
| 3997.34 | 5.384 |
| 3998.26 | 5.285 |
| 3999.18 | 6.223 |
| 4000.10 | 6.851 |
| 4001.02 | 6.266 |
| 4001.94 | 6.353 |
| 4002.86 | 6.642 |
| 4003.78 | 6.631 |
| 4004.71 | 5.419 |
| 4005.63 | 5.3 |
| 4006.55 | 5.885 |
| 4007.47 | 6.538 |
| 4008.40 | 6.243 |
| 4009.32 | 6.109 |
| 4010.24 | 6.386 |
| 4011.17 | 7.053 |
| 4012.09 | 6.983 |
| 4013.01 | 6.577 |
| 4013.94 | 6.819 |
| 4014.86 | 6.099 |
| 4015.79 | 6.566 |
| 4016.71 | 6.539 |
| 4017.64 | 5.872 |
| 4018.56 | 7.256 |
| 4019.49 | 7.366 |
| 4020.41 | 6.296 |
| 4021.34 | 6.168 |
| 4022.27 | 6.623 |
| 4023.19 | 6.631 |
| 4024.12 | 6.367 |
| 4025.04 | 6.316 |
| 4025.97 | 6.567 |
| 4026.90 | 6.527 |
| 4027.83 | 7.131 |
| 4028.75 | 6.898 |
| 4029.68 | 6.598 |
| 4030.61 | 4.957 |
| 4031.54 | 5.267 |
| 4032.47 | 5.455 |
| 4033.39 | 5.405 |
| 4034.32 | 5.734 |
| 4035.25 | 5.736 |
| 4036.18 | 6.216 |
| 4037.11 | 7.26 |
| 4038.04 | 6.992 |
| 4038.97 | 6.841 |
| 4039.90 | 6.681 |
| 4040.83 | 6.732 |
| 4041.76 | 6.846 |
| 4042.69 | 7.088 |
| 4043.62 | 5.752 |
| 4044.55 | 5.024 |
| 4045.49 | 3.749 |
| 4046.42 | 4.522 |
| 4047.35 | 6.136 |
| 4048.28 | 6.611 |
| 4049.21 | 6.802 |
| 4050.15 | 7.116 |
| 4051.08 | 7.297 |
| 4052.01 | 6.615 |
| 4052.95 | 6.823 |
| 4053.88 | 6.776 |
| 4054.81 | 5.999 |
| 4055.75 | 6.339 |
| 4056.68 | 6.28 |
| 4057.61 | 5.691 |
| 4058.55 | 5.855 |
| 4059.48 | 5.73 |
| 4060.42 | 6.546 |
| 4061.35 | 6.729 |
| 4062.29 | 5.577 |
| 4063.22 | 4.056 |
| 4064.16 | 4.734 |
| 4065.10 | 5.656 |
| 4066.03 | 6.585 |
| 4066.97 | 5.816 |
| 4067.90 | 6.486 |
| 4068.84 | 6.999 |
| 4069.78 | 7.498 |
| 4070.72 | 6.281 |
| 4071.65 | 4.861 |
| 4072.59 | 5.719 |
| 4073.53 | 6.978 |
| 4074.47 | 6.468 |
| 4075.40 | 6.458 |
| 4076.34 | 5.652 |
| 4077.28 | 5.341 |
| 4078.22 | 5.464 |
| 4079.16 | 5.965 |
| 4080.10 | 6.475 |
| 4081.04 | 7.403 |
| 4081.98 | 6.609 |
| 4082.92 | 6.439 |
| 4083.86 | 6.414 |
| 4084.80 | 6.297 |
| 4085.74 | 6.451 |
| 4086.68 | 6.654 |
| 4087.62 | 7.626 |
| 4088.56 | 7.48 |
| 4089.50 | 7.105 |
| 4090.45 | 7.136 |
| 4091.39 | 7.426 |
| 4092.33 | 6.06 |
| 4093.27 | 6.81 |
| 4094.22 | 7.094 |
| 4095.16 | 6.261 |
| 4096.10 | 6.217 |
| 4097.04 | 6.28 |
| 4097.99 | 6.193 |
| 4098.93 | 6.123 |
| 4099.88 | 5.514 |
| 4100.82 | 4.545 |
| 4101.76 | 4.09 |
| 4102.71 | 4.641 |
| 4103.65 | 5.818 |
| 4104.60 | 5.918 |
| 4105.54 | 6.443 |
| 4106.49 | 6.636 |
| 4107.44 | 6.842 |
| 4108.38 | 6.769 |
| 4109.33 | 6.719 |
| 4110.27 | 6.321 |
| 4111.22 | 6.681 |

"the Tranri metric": -0.7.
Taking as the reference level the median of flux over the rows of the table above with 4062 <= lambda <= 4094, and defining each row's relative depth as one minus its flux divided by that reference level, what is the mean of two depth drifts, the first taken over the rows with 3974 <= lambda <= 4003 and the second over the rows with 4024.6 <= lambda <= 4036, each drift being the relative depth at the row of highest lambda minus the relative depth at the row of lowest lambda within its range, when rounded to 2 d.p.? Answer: -0.16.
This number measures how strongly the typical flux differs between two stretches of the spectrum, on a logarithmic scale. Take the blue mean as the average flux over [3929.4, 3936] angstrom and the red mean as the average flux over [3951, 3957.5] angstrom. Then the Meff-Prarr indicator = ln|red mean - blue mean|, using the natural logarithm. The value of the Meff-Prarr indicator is 1.3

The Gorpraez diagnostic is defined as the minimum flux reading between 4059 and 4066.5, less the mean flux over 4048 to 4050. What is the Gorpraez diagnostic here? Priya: -2.7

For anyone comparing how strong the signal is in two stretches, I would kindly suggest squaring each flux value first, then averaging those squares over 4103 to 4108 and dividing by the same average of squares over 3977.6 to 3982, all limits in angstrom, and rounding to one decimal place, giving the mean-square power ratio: 1.2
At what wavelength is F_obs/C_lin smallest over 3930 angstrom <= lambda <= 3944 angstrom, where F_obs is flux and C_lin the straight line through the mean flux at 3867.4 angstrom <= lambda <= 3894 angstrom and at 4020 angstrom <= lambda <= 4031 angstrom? 3933.42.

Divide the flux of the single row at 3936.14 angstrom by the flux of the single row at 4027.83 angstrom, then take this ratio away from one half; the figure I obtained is 0.32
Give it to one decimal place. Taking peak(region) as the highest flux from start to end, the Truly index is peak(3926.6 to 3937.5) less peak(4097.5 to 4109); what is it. -3.6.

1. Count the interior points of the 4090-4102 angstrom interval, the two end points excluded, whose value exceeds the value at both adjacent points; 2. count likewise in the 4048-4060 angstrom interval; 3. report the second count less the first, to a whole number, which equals 1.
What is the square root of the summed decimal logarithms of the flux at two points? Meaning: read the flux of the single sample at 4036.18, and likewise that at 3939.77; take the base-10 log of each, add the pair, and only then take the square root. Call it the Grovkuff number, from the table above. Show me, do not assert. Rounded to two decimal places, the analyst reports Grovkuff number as 1.14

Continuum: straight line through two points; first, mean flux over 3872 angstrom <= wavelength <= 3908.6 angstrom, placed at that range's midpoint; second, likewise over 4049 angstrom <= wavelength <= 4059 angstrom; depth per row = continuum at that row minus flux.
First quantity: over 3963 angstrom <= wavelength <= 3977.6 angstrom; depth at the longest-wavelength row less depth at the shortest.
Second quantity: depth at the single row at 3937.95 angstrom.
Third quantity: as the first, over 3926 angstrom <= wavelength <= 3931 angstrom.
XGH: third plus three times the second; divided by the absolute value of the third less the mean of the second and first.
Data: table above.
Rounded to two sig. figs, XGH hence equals 4.1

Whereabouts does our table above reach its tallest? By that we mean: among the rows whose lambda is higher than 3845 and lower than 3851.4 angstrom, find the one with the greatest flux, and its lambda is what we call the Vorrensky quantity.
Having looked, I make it 3847.43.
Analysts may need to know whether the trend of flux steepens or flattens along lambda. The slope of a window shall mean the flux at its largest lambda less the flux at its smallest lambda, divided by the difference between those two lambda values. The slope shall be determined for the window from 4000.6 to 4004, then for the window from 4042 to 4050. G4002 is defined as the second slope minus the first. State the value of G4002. -0.18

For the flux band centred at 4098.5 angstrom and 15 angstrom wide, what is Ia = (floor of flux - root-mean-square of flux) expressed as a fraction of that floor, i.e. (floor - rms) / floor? -0.47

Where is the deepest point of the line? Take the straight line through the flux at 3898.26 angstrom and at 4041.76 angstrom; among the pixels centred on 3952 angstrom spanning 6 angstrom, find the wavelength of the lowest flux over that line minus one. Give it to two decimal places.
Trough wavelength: 3953.40 angstrom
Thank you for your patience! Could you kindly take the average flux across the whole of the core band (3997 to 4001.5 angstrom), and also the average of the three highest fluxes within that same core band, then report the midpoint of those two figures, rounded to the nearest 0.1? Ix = 6.2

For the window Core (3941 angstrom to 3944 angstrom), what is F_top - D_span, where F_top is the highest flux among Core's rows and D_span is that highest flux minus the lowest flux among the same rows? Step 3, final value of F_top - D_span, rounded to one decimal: 3.4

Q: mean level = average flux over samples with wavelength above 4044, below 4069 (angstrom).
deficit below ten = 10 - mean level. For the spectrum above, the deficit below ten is 4.0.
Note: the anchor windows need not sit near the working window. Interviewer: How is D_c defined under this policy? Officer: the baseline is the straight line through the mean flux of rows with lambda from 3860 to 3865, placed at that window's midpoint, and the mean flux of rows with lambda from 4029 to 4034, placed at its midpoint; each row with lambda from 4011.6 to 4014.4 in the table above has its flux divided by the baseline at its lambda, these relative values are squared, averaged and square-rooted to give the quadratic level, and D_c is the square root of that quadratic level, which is 1.12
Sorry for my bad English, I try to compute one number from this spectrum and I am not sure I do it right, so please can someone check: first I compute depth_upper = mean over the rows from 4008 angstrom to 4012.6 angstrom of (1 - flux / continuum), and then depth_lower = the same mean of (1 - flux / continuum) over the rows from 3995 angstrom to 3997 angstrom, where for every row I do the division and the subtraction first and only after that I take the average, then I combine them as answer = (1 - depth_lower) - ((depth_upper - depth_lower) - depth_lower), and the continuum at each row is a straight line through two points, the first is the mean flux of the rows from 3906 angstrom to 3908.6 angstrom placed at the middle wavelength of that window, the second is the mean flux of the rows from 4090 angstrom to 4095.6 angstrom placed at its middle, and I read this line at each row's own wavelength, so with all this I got 1.11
